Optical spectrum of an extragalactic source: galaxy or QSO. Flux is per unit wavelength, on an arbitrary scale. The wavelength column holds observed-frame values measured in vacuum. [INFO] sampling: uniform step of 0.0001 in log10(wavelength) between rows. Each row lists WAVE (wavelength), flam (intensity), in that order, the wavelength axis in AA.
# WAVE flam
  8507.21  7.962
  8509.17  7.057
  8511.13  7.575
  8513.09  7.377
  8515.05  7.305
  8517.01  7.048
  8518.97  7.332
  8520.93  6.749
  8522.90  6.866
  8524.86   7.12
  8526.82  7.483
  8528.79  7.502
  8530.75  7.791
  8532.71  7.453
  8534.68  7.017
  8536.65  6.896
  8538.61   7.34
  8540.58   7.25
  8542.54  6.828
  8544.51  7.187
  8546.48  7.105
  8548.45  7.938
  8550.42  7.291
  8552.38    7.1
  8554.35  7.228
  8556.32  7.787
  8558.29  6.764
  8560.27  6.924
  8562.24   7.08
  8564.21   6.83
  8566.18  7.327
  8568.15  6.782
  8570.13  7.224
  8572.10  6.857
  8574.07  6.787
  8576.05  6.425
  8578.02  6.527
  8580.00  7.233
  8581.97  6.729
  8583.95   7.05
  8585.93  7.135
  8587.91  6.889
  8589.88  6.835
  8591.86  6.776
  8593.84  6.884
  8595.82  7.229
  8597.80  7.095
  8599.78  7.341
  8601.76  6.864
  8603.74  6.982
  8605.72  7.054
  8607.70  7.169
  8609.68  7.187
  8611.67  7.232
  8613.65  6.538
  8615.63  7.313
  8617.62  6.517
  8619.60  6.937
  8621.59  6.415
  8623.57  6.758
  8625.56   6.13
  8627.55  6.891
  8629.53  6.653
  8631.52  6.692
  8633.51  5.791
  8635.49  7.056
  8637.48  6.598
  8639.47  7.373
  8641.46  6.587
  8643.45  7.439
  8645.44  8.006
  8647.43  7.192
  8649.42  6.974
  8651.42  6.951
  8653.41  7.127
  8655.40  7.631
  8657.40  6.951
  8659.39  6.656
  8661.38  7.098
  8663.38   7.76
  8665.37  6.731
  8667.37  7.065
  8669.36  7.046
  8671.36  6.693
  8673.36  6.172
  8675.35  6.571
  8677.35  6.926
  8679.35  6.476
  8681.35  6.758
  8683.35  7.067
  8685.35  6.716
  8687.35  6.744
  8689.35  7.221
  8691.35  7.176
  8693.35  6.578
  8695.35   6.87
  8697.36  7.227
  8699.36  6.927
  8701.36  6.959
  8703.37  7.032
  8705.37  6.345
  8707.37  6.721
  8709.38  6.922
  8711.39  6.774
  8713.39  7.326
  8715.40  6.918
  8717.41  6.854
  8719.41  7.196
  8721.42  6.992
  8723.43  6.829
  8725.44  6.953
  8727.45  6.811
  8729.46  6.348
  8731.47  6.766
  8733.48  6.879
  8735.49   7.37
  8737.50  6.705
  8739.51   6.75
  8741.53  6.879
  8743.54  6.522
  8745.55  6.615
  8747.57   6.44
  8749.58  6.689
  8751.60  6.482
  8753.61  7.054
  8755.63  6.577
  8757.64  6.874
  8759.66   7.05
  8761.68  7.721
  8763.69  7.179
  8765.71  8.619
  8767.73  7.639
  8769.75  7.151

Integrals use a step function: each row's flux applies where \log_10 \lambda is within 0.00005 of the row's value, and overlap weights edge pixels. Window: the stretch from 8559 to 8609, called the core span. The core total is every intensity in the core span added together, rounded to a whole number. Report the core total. 174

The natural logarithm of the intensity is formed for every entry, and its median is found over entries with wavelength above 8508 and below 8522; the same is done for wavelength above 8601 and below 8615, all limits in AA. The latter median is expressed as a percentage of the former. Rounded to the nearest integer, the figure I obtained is 98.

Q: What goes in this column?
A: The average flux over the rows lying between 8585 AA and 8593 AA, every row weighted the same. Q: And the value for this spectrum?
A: 6.91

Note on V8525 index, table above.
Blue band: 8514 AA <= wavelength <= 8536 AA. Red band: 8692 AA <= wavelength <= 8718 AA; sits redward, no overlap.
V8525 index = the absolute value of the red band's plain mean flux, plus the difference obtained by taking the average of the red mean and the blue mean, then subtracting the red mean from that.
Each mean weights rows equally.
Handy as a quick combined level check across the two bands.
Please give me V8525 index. 7.06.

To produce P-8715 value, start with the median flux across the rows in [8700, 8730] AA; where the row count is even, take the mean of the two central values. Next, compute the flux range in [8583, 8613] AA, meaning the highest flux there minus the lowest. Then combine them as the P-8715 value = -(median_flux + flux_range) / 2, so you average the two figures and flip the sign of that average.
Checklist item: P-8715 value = -3.74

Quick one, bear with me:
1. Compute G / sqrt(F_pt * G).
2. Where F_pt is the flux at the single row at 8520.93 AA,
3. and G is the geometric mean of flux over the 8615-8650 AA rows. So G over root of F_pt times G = 1.01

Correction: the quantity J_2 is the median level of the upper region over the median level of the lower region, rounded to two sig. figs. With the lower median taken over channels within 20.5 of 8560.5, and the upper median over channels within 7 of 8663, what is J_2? 0.99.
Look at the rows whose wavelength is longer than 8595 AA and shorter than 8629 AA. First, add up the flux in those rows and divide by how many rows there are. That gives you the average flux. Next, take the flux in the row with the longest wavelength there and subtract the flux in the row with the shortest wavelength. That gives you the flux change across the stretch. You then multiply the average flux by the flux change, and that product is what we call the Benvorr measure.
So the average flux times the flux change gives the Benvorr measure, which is -2.3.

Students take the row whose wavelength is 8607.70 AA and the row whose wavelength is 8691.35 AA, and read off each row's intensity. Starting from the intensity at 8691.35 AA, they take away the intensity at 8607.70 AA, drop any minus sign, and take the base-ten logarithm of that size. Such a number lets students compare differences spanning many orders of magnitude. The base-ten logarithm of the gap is -2.2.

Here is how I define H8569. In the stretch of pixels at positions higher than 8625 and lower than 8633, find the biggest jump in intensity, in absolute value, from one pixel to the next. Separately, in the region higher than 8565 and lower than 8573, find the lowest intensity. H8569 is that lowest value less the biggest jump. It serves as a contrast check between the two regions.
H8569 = 6.0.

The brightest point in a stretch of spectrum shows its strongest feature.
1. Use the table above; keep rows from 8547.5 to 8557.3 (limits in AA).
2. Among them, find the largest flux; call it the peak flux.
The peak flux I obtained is 7.938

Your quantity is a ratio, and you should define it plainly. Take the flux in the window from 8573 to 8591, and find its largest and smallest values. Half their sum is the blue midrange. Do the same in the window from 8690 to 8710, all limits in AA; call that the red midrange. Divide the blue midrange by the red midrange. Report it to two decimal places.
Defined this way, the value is 1.01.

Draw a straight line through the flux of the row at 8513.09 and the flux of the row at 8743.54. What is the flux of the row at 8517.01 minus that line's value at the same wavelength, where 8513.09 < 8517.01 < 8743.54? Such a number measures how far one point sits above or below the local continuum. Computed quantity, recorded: -0.31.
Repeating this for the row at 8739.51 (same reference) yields 0.21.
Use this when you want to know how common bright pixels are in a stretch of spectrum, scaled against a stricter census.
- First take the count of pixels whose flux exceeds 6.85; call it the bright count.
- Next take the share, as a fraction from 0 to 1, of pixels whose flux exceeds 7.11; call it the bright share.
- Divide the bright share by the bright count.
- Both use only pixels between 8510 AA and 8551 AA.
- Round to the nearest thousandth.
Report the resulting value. 0.035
